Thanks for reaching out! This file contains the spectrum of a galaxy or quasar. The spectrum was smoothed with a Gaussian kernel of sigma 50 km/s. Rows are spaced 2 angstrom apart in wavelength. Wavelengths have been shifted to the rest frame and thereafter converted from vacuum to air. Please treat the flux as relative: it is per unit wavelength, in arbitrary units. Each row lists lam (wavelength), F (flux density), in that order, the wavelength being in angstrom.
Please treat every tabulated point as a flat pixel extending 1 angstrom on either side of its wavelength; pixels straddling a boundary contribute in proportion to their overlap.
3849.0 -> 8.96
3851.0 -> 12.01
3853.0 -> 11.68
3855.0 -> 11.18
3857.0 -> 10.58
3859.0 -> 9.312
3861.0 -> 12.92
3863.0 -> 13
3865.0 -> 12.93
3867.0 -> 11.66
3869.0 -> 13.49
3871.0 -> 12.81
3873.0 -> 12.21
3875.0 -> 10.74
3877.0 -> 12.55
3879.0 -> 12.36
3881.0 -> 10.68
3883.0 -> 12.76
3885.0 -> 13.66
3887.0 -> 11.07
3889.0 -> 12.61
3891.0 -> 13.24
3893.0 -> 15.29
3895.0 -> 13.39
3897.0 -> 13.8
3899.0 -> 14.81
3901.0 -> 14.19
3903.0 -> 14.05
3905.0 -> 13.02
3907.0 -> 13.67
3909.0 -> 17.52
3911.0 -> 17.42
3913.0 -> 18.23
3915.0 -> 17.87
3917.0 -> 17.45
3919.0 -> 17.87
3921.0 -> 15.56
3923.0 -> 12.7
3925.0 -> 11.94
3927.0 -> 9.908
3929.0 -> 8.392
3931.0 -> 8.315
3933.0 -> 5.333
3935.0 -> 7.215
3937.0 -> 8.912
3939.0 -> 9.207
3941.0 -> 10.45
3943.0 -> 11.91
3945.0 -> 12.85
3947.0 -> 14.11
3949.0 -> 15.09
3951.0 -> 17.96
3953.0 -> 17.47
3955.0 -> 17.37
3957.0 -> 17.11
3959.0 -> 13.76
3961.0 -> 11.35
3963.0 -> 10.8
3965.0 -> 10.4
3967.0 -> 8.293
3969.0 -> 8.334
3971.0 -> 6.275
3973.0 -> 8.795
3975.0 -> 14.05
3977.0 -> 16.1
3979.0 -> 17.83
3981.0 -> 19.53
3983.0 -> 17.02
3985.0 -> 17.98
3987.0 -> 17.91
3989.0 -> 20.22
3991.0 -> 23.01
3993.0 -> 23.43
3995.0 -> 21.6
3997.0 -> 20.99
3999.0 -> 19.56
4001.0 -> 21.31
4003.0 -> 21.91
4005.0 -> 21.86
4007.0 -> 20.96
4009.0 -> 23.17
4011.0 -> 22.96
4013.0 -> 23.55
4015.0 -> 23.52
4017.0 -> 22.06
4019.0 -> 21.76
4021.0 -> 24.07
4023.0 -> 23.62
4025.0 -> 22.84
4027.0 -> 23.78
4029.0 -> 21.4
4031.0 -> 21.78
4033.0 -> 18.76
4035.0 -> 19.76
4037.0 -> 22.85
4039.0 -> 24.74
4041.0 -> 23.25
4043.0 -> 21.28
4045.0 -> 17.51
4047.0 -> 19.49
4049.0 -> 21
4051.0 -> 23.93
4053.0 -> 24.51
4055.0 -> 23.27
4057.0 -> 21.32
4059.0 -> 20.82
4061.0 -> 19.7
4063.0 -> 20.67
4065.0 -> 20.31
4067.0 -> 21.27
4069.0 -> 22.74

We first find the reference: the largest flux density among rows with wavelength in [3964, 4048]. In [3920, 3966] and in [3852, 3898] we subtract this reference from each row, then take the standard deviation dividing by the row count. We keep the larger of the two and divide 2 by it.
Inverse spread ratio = 0.58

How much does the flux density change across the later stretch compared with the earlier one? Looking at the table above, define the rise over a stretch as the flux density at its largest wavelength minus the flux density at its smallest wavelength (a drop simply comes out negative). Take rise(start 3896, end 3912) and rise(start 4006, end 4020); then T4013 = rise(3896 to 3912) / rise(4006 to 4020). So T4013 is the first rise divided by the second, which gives 4.5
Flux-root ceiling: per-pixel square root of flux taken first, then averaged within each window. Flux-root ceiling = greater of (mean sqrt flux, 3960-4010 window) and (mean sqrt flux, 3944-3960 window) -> 4.1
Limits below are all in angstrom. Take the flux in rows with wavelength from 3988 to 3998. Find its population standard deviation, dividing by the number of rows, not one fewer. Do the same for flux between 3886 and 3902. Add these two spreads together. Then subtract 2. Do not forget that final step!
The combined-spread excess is 0.4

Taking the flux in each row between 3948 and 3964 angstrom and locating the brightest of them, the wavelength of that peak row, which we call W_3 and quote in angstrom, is 3951.0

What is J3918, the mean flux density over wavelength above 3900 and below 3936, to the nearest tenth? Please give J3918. 13.4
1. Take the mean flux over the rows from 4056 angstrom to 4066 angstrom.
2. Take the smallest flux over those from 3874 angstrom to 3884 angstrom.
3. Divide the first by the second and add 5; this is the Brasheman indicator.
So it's 6.93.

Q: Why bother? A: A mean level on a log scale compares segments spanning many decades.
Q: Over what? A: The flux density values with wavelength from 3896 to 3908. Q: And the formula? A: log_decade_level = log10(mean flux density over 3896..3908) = 1.14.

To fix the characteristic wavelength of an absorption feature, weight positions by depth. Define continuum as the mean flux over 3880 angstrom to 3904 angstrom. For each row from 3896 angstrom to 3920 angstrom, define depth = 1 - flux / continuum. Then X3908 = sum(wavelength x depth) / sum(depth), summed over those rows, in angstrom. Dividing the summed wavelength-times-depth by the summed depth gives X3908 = 3912.4 angstrom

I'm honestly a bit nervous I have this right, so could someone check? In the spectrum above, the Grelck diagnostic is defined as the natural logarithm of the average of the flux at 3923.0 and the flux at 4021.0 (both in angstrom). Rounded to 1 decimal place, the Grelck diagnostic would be 2.9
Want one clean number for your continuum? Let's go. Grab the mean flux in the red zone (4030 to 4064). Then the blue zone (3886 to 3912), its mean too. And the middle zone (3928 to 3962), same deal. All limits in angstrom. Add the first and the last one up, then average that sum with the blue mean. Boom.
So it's 23.9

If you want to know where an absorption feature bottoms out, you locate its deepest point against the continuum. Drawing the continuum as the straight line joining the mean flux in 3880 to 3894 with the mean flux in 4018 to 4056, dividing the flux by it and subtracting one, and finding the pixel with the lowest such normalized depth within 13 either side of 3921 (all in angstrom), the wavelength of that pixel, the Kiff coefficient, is 3933.0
